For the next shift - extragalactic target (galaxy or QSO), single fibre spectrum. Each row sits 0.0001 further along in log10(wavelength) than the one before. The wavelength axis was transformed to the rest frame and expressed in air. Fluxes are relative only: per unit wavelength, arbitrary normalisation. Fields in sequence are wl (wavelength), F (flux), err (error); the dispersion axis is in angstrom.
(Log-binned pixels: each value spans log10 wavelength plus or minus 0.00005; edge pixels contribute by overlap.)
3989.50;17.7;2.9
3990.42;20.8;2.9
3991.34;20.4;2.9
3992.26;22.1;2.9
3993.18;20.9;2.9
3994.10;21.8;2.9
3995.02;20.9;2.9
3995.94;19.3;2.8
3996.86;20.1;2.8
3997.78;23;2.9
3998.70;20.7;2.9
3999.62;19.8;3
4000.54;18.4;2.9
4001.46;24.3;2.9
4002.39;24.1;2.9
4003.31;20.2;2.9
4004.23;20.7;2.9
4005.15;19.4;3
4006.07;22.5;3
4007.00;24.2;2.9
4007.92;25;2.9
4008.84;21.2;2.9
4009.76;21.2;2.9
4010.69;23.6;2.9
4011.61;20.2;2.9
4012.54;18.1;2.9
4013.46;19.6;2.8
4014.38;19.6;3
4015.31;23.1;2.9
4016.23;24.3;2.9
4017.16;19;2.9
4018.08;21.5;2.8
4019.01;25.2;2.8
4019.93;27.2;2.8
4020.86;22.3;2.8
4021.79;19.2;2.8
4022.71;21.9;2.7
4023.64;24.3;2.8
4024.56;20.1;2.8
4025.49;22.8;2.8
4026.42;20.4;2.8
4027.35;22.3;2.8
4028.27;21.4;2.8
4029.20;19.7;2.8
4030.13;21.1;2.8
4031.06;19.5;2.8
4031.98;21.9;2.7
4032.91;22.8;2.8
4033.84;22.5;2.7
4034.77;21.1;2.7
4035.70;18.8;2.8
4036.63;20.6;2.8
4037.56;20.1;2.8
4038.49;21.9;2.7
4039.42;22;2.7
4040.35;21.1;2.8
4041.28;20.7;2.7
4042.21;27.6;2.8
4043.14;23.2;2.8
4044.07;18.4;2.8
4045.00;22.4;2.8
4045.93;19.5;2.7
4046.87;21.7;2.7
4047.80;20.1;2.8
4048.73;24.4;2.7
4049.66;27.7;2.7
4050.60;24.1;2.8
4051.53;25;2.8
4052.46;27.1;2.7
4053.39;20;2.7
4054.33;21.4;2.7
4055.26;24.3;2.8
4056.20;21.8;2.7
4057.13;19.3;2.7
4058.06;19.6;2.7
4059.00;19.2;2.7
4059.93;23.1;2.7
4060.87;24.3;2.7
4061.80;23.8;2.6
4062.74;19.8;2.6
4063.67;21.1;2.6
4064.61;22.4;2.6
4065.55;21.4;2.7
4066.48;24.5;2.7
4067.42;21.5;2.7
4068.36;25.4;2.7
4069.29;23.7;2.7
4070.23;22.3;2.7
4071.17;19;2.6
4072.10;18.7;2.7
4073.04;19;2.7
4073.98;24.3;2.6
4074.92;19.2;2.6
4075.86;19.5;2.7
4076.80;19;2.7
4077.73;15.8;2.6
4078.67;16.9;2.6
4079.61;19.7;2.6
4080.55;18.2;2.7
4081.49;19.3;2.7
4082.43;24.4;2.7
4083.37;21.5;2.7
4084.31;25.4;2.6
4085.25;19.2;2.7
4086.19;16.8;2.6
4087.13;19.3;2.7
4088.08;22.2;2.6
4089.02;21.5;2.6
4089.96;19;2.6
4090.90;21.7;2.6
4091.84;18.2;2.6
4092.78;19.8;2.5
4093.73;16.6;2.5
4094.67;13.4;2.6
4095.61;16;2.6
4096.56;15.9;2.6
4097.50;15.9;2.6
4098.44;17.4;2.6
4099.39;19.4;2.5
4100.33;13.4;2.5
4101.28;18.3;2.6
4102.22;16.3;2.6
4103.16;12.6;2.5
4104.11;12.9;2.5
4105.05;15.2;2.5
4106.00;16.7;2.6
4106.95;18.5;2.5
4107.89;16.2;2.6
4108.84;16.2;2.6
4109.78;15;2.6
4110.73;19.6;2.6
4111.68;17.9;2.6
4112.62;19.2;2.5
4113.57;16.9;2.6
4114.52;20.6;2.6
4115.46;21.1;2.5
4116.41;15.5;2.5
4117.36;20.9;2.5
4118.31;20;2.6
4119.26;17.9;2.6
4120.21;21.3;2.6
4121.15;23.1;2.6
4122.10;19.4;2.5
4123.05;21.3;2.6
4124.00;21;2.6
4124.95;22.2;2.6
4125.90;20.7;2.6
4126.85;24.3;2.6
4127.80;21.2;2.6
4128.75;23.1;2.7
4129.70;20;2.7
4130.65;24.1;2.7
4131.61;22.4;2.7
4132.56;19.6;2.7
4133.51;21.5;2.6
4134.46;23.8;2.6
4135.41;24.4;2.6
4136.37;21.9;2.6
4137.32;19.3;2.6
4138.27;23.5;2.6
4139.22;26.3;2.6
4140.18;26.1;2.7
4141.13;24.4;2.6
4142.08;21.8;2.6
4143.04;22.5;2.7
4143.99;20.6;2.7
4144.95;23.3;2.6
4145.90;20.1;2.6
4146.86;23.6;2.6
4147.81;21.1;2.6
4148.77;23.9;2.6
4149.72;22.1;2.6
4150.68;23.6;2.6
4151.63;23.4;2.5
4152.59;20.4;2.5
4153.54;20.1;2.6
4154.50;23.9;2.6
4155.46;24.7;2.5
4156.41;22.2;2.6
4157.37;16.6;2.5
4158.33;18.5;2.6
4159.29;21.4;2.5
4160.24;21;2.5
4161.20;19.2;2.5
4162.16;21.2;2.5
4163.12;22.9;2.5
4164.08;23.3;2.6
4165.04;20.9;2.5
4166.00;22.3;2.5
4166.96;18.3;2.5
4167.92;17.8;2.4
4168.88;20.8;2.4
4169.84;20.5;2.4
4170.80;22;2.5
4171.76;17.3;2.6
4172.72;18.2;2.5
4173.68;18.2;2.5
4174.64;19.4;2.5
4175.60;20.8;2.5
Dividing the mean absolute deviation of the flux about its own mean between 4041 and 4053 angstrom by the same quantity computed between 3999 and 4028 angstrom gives 1.31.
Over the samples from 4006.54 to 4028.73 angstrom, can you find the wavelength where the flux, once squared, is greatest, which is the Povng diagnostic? 4019.93 angstrom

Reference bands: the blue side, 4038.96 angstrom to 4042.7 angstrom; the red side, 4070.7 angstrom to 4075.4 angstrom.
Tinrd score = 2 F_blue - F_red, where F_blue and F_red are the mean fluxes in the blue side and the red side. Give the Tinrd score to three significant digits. 25.7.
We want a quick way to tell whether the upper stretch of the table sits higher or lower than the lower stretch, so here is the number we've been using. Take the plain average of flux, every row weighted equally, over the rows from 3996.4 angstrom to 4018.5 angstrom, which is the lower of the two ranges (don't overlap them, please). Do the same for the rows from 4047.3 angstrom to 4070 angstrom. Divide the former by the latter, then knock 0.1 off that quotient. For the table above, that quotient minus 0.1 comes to 0.84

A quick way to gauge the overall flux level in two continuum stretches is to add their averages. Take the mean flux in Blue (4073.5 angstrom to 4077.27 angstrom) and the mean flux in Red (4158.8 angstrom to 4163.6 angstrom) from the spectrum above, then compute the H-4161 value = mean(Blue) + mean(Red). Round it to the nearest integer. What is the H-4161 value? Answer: 42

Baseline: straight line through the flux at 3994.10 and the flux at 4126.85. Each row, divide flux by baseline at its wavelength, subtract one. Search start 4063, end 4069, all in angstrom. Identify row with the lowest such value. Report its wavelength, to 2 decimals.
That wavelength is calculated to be 4063.67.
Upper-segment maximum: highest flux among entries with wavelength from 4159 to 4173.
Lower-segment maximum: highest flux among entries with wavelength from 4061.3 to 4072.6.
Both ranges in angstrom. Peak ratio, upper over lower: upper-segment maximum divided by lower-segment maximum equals 0.92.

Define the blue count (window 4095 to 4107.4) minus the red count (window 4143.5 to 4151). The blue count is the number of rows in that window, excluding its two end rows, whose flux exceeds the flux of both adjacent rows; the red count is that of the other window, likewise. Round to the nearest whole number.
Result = -1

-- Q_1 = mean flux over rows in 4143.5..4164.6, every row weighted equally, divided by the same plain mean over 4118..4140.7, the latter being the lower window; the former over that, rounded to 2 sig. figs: 0.98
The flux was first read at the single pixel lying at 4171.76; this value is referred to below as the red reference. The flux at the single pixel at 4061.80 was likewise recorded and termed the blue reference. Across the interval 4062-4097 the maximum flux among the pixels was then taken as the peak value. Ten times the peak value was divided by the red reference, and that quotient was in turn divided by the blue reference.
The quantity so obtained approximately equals 0.62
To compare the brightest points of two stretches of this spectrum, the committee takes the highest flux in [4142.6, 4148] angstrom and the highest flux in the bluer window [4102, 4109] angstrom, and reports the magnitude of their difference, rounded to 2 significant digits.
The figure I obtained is 5.1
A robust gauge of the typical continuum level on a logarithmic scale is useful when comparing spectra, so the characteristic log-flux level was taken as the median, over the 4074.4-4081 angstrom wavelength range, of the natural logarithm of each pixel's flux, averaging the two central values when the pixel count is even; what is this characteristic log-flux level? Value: 2.94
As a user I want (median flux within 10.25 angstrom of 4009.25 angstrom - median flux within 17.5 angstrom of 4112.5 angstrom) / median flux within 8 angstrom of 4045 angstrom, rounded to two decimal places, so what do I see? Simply 0.12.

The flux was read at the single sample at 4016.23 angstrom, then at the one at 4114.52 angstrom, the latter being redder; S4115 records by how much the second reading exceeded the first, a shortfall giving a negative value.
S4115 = -4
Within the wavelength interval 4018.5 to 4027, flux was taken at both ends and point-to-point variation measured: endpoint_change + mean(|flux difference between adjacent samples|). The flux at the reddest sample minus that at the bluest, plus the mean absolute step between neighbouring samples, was -2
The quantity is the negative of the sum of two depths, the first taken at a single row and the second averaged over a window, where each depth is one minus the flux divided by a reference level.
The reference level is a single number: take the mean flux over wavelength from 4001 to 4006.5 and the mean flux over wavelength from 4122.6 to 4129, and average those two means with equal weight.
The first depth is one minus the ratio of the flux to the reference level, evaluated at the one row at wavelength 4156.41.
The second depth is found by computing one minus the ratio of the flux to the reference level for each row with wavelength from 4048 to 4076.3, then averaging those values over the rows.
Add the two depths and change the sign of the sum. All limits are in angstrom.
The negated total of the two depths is 0.03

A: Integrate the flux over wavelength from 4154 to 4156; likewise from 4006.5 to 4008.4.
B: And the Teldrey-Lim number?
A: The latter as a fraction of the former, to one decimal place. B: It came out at 1.0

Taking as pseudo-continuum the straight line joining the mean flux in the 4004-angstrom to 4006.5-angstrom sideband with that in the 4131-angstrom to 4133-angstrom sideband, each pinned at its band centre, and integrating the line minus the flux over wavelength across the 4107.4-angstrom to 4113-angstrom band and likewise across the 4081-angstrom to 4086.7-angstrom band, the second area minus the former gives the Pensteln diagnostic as -21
